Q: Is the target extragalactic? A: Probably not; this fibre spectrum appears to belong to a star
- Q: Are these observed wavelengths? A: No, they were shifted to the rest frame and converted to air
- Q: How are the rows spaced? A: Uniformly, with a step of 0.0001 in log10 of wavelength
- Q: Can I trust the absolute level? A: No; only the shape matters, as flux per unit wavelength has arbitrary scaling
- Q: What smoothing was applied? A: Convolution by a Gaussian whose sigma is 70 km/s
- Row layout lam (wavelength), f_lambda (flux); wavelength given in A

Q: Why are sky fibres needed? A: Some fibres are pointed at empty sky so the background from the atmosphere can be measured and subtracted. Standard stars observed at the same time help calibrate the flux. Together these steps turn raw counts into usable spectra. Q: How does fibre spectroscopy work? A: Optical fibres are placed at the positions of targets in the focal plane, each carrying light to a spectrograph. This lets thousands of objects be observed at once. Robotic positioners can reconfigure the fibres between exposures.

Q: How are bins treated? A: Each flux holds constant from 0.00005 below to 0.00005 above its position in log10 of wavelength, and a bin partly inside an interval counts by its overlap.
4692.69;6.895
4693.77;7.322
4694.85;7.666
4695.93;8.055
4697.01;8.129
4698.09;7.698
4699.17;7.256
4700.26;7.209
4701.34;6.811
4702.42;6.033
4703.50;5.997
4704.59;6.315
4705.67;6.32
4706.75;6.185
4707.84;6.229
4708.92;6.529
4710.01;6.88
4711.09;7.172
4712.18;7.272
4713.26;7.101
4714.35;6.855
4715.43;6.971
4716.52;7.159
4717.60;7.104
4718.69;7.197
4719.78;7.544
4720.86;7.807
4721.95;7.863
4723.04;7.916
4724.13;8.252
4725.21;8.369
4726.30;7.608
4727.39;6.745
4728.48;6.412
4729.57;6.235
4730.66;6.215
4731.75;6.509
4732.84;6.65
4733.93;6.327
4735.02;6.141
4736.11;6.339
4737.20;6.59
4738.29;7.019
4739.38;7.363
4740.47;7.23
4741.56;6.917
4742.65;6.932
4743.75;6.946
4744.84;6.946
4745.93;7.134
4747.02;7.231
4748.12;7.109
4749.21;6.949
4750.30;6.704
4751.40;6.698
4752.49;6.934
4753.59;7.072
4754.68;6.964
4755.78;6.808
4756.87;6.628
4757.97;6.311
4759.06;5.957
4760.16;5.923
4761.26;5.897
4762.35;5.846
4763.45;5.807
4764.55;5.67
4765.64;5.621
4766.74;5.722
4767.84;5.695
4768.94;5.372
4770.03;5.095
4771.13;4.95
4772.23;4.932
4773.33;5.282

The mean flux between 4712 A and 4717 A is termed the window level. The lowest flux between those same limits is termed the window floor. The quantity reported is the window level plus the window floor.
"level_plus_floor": 13.9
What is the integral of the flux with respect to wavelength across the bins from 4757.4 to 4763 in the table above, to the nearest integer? 33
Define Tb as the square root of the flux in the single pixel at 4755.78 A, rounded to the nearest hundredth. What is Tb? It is 2.61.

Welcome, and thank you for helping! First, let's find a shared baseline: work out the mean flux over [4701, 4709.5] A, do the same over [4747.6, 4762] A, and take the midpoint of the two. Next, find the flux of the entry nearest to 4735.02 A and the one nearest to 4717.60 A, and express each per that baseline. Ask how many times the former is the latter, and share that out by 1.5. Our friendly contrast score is 0.58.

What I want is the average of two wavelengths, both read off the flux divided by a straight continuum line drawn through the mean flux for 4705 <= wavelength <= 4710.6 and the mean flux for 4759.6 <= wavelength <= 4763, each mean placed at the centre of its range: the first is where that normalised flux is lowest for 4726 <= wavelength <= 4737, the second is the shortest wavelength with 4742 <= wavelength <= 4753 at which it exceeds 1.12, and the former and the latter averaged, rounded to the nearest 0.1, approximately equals 4738.8 A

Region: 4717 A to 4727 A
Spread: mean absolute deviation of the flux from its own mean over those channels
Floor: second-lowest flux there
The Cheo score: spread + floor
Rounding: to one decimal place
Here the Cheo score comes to 7.5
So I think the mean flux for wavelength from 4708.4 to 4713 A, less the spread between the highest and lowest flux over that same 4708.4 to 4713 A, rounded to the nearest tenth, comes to 6.2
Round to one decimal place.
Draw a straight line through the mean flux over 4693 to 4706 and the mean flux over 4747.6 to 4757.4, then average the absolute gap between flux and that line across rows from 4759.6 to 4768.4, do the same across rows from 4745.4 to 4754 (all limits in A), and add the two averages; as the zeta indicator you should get 1.2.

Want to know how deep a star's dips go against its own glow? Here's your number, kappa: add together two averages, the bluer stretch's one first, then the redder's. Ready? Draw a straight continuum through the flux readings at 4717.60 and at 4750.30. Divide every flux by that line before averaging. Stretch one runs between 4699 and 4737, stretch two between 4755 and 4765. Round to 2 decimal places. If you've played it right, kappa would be 1.90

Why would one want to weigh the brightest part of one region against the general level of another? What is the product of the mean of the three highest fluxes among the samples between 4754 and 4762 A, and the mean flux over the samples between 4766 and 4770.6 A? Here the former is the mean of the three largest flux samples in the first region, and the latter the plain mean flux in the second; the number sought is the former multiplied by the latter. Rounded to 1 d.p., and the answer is 37.2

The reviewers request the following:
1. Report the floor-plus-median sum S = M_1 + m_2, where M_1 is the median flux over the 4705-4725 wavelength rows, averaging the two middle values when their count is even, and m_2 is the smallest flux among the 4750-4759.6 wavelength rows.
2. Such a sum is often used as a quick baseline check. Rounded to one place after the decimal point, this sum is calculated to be 13.1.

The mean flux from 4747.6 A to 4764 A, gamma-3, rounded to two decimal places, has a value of 6.51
